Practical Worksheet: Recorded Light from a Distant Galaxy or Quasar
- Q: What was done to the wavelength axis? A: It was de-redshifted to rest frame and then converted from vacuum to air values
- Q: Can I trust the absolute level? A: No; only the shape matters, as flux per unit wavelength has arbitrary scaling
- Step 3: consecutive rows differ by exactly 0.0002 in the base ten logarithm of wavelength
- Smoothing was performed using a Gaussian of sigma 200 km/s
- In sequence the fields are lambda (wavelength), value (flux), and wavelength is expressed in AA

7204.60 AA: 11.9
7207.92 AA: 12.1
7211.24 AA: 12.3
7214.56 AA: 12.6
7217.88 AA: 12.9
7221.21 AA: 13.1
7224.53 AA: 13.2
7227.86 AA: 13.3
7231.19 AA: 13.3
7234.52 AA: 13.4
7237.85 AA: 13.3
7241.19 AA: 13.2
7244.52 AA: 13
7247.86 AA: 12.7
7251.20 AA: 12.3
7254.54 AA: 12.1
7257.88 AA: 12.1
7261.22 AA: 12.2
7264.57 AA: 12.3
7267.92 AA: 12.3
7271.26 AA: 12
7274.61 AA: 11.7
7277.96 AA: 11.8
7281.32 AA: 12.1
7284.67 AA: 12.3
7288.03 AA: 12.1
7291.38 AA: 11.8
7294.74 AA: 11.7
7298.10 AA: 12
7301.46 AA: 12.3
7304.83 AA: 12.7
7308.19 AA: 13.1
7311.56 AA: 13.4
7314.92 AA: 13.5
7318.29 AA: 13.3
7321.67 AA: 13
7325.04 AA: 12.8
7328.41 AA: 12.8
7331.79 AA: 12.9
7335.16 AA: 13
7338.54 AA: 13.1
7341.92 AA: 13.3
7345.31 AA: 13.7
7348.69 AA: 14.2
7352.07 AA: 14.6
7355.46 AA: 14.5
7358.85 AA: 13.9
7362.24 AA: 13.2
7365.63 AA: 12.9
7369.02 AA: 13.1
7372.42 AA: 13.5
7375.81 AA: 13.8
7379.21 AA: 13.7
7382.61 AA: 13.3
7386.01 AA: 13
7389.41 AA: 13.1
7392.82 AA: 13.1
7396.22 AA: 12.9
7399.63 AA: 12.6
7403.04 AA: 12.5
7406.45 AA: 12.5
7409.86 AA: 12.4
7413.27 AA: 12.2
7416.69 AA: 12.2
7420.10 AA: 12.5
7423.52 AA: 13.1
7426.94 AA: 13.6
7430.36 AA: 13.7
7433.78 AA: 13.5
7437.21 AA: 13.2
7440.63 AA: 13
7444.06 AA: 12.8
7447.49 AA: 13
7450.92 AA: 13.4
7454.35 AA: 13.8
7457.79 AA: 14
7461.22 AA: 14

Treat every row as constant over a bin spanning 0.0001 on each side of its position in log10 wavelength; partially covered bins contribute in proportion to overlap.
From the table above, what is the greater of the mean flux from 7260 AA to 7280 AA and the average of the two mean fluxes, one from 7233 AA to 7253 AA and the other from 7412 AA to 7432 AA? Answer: 12.9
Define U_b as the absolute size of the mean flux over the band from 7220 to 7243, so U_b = 13.3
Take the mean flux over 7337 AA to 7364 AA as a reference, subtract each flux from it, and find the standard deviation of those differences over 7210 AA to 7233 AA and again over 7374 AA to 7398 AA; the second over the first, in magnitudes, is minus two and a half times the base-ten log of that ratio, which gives 0.1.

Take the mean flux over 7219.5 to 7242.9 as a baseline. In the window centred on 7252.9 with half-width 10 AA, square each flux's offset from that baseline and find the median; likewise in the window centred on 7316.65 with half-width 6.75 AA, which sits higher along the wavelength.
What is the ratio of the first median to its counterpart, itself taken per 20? 1.3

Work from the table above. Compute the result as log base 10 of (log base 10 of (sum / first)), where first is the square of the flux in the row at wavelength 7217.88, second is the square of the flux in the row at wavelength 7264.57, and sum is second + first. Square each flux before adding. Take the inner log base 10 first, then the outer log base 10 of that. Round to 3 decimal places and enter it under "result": -0.552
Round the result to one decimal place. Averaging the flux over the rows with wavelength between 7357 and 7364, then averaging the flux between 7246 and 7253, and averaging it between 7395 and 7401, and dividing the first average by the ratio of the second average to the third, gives 13.8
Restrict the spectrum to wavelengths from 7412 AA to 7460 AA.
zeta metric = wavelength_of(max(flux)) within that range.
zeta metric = 7457.79 AA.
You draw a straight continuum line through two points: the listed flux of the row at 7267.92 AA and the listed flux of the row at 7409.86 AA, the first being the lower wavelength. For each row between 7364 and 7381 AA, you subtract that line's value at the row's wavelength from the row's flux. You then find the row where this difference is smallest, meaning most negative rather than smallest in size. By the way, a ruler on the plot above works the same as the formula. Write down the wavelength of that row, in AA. 7365.63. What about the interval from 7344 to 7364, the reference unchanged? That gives 7362.24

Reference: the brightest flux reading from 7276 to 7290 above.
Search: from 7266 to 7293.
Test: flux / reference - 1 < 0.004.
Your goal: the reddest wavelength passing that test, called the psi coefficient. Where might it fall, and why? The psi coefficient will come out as 7291.38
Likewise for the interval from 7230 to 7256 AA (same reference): 7254.54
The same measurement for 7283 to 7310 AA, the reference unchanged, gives 7301.46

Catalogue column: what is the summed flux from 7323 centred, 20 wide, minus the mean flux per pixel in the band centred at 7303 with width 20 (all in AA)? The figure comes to 65.8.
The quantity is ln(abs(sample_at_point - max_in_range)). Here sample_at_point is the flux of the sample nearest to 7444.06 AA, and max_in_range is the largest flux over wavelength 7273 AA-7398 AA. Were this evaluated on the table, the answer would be 0.59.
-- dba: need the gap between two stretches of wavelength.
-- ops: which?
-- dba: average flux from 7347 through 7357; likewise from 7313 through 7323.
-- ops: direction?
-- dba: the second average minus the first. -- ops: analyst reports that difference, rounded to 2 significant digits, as -1.2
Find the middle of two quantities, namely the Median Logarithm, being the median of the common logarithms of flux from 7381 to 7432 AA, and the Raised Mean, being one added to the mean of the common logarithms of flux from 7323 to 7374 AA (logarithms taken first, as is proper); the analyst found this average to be 1.62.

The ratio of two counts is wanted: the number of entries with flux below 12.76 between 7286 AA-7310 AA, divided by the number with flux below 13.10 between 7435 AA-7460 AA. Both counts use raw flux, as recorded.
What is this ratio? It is 2.0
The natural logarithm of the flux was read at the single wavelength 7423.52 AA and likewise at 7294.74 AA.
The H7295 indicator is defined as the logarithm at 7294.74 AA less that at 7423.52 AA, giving -0.11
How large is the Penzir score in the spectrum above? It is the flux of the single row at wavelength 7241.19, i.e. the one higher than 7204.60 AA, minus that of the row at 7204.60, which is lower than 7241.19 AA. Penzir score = 1.3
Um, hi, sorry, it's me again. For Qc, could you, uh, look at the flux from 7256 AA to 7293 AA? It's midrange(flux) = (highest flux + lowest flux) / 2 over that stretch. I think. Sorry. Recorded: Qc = 12.0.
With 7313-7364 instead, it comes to 13.7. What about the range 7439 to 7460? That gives 13.4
